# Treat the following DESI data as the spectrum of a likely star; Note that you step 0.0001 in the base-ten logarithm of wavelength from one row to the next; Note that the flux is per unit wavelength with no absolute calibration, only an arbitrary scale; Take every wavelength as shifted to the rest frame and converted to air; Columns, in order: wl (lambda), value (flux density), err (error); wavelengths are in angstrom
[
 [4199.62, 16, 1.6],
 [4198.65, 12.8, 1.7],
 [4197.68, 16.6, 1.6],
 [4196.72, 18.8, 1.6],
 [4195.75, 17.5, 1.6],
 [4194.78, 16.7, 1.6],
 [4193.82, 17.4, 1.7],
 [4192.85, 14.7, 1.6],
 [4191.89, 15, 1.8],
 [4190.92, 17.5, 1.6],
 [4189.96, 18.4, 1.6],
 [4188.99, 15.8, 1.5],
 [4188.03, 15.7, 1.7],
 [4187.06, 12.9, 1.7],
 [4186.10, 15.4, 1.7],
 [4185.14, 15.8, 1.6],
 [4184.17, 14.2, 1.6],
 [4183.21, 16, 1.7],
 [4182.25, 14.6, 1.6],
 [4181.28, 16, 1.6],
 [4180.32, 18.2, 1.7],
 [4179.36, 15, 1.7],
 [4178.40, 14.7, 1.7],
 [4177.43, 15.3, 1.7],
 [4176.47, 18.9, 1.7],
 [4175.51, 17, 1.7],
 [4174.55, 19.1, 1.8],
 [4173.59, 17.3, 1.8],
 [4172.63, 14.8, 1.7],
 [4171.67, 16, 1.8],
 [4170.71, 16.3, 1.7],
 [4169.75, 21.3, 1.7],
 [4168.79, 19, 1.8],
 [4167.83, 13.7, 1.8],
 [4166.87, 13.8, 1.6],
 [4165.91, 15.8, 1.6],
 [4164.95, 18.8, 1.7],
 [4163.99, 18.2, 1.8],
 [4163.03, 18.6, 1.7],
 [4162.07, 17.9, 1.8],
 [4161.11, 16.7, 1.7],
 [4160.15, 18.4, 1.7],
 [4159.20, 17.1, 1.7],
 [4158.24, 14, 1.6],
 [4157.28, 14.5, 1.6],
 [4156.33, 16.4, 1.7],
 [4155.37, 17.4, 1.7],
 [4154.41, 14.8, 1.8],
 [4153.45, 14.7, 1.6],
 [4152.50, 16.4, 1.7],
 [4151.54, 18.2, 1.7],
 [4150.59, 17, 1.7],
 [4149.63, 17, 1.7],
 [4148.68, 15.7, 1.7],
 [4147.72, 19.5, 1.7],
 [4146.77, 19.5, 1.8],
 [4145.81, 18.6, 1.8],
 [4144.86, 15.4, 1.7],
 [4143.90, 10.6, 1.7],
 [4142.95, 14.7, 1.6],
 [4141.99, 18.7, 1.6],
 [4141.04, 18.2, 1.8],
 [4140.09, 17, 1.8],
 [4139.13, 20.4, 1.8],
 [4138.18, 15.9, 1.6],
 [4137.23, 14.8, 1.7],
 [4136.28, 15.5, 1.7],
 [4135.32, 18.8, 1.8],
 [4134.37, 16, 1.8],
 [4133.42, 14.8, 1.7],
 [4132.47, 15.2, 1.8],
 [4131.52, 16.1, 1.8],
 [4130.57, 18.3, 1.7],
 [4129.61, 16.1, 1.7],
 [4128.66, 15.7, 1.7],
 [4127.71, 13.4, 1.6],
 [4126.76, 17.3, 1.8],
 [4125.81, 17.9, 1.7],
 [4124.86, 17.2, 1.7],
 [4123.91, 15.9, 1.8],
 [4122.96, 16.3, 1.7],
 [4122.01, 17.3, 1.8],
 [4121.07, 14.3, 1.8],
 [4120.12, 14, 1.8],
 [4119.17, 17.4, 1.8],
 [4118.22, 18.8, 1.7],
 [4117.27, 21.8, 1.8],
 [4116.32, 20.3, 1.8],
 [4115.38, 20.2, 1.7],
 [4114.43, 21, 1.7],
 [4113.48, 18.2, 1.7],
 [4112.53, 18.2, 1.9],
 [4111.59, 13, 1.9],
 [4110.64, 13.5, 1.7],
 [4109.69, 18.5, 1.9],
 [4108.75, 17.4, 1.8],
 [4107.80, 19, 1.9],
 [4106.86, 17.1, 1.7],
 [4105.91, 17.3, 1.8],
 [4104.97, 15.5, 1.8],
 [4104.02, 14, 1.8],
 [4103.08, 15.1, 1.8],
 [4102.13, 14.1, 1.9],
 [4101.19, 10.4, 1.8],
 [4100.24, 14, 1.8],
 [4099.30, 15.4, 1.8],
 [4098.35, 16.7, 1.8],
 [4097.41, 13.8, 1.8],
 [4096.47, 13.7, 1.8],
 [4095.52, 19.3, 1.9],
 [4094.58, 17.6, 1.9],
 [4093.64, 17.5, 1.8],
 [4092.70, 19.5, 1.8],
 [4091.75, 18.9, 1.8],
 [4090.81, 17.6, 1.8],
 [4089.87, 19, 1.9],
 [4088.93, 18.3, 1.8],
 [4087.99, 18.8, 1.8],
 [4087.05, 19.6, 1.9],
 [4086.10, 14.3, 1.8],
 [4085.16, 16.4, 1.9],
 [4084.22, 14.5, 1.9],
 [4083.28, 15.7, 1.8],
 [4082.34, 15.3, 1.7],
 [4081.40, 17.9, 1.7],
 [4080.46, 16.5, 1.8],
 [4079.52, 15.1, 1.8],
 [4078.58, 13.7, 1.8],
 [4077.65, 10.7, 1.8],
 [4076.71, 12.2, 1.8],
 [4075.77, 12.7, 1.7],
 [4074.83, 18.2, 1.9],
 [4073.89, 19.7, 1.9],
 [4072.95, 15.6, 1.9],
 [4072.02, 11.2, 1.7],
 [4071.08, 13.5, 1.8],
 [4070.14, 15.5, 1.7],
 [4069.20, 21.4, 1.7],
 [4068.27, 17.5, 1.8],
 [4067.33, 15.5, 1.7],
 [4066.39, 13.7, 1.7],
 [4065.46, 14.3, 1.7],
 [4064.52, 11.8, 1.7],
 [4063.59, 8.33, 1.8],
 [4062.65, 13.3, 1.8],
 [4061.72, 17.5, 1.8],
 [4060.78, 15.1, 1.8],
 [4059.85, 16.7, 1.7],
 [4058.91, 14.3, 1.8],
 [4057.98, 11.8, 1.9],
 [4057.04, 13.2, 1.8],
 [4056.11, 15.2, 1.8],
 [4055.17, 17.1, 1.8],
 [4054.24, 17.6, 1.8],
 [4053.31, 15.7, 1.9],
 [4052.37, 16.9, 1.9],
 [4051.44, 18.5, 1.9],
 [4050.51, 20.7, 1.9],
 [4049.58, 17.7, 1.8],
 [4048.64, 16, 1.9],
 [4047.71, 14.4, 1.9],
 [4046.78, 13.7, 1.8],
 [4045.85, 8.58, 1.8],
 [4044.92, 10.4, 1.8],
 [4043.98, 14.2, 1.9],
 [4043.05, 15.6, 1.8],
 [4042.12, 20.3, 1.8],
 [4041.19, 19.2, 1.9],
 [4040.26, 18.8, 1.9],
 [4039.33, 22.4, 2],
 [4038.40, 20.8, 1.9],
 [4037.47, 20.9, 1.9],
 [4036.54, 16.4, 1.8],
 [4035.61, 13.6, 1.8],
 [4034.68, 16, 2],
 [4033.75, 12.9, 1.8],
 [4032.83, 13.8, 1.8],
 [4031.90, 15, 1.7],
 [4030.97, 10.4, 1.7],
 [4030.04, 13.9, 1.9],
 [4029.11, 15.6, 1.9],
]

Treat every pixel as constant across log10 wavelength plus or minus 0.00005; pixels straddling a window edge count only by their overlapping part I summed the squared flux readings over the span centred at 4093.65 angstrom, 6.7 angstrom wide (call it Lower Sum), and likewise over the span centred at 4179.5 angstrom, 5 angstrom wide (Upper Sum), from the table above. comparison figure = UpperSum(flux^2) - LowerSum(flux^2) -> -961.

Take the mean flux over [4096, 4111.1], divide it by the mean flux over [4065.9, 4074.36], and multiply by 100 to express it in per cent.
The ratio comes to 96.2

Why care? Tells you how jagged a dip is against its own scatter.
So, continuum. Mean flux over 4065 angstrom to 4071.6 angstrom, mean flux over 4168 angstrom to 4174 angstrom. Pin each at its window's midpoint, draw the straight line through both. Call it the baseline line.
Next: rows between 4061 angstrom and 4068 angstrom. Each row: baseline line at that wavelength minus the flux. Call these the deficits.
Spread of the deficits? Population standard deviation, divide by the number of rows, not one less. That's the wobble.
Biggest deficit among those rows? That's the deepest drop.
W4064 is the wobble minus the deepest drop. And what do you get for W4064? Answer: -4.8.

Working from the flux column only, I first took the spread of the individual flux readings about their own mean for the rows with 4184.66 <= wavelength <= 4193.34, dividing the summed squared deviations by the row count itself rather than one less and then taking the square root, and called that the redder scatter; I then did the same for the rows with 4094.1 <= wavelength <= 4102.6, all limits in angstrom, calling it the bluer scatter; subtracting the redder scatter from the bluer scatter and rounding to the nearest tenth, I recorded 1.0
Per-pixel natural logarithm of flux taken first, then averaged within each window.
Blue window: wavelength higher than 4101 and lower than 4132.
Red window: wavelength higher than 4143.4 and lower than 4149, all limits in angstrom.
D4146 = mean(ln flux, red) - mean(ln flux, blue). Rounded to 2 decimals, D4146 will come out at -0.02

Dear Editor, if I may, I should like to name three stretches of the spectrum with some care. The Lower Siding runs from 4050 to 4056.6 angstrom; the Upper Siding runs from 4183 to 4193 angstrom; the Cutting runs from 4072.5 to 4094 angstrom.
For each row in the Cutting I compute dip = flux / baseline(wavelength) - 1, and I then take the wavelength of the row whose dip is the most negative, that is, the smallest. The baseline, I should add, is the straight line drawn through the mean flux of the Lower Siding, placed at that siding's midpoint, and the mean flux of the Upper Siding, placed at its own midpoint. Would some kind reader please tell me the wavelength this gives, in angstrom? 4077.65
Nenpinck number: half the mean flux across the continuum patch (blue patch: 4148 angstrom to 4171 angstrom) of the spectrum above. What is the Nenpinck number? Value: 8.4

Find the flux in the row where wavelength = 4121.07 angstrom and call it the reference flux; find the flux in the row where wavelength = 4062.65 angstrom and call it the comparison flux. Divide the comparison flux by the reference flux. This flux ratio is 0.93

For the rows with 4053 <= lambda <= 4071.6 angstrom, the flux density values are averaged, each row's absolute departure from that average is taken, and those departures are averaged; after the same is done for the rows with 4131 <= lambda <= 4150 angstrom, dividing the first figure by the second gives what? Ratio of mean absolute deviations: 1.12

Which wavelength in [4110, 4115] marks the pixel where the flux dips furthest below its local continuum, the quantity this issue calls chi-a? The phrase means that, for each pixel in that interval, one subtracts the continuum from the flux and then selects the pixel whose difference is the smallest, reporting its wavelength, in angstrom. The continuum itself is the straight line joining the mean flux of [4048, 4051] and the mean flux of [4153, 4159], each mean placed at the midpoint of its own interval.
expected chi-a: 4111.59 angstrom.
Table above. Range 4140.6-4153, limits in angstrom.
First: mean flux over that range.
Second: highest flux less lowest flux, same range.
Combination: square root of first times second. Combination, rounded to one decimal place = 12.3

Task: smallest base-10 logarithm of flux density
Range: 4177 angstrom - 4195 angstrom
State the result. 1.11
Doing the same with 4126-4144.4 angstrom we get 1.03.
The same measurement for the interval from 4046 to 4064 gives 0.92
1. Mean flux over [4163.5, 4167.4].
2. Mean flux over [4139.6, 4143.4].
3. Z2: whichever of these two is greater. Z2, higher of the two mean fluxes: 17.15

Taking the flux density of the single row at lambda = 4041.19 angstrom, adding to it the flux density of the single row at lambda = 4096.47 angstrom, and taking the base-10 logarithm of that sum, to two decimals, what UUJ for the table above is 1.52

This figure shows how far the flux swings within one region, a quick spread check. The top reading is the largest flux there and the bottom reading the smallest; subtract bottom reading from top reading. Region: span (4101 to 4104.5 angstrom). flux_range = 4.7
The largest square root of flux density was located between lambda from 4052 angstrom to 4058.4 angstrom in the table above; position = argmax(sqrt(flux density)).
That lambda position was 4054.24 angstrom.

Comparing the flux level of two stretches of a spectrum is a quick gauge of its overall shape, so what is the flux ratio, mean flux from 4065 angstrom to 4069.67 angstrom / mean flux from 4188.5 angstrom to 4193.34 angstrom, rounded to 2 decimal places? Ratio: 1.01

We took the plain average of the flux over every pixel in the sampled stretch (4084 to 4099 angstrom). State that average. 17.2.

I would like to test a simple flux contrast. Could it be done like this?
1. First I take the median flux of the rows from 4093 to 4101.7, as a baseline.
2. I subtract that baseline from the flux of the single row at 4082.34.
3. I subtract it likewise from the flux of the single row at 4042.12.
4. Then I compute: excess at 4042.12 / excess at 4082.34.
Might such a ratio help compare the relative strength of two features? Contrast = -49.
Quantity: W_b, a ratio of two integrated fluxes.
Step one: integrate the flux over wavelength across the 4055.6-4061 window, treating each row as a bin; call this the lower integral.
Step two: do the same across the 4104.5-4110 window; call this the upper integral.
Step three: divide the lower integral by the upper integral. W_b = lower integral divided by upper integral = 0.81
